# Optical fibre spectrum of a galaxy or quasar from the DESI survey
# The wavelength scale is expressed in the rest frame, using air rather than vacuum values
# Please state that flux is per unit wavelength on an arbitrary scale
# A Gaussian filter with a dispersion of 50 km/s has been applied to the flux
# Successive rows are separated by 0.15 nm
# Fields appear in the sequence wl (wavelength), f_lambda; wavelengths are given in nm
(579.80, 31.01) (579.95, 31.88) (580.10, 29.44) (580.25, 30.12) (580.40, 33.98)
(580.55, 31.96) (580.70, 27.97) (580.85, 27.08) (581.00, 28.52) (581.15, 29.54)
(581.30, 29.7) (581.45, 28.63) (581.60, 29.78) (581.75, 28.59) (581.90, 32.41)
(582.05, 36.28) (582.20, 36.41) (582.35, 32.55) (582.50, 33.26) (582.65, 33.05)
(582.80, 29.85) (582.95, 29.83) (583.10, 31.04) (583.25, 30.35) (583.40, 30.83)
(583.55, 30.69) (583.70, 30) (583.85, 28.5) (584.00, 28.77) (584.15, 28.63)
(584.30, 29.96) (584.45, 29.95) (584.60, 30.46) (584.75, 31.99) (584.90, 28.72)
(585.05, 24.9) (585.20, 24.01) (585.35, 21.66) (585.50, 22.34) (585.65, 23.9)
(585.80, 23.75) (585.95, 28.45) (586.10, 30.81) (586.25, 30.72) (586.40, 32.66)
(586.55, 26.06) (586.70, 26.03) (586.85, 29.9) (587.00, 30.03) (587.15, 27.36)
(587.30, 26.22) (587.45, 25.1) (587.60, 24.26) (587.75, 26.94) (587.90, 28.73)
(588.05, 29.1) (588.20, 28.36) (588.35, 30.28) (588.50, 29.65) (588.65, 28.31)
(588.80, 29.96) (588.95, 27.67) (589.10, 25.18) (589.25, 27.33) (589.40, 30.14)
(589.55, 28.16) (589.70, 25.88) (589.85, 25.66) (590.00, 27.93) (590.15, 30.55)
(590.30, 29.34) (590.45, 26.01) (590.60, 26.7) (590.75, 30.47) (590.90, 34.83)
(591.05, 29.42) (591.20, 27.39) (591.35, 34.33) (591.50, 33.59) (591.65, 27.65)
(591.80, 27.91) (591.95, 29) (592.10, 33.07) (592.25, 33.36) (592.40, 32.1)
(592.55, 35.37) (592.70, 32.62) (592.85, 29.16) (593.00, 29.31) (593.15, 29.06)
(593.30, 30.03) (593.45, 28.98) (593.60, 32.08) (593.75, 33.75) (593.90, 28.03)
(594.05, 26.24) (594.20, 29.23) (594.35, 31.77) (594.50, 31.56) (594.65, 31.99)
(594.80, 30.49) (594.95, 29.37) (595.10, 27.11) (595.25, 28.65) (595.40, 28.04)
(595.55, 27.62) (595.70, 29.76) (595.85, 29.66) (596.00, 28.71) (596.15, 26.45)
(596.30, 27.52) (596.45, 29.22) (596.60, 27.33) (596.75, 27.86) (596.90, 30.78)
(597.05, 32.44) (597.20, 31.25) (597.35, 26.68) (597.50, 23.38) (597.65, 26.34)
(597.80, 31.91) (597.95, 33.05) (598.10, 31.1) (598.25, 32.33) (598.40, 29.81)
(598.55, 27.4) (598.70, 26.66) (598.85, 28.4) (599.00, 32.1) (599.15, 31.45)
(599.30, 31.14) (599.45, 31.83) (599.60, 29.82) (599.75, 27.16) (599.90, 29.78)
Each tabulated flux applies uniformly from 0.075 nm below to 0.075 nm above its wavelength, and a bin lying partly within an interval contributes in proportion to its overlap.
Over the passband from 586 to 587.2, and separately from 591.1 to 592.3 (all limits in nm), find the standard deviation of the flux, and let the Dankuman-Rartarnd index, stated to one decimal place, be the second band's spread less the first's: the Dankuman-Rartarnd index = 0.6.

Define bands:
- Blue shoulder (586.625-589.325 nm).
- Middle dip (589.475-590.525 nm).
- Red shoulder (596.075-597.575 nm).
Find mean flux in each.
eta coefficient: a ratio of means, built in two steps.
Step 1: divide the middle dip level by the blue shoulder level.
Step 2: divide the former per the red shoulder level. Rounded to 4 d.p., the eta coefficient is 0.0352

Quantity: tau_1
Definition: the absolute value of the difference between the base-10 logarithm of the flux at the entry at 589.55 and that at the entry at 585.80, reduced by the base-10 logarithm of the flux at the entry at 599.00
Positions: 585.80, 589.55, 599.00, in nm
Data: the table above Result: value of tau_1 -1.43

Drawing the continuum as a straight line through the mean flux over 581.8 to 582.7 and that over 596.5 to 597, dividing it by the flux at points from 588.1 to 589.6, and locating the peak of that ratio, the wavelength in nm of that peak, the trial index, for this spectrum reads 589.10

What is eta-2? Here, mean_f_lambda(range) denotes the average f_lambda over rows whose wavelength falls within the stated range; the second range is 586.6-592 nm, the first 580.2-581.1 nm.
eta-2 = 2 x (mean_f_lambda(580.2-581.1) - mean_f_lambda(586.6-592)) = 2.9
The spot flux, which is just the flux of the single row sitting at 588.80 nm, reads 29.96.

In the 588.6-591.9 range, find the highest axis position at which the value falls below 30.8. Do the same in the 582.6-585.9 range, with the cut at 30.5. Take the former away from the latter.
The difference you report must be -6.00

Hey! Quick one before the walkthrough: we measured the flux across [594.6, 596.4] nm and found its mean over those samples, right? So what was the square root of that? 5.36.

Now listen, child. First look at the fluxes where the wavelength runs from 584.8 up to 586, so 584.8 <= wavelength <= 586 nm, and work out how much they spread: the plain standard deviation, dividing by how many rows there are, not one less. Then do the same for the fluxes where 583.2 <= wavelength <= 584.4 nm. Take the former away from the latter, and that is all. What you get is -1.5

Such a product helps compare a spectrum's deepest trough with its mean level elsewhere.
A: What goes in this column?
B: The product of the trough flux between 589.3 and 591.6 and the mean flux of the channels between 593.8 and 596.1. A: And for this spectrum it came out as 750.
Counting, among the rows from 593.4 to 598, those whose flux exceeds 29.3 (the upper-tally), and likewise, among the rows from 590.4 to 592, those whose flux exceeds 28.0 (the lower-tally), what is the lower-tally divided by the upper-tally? 0.43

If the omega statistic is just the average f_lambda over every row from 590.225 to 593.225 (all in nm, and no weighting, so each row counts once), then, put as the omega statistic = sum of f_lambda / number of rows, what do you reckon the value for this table 30.5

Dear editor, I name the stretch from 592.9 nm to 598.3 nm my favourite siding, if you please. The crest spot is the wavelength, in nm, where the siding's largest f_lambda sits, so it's 593.75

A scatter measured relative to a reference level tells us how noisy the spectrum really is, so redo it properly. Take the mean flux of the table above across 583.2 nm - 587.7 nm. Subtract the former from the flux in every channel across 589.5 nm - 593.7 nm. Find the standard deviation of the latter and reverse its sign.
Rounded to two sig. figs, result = -2.8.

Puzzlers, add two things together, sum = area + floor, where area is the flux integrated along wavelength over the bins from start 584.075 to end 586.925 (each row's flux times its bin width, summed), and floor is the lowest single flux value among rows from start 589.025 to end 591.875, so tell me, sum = 104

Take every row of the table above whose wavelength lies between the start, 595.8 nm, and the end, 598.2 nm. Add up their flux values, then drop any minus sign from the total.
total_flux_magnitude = 464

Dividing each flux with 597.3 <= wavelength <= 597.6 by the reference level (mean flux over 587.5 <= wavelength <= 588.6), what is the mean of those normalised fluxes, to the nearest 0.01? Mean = 0.89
